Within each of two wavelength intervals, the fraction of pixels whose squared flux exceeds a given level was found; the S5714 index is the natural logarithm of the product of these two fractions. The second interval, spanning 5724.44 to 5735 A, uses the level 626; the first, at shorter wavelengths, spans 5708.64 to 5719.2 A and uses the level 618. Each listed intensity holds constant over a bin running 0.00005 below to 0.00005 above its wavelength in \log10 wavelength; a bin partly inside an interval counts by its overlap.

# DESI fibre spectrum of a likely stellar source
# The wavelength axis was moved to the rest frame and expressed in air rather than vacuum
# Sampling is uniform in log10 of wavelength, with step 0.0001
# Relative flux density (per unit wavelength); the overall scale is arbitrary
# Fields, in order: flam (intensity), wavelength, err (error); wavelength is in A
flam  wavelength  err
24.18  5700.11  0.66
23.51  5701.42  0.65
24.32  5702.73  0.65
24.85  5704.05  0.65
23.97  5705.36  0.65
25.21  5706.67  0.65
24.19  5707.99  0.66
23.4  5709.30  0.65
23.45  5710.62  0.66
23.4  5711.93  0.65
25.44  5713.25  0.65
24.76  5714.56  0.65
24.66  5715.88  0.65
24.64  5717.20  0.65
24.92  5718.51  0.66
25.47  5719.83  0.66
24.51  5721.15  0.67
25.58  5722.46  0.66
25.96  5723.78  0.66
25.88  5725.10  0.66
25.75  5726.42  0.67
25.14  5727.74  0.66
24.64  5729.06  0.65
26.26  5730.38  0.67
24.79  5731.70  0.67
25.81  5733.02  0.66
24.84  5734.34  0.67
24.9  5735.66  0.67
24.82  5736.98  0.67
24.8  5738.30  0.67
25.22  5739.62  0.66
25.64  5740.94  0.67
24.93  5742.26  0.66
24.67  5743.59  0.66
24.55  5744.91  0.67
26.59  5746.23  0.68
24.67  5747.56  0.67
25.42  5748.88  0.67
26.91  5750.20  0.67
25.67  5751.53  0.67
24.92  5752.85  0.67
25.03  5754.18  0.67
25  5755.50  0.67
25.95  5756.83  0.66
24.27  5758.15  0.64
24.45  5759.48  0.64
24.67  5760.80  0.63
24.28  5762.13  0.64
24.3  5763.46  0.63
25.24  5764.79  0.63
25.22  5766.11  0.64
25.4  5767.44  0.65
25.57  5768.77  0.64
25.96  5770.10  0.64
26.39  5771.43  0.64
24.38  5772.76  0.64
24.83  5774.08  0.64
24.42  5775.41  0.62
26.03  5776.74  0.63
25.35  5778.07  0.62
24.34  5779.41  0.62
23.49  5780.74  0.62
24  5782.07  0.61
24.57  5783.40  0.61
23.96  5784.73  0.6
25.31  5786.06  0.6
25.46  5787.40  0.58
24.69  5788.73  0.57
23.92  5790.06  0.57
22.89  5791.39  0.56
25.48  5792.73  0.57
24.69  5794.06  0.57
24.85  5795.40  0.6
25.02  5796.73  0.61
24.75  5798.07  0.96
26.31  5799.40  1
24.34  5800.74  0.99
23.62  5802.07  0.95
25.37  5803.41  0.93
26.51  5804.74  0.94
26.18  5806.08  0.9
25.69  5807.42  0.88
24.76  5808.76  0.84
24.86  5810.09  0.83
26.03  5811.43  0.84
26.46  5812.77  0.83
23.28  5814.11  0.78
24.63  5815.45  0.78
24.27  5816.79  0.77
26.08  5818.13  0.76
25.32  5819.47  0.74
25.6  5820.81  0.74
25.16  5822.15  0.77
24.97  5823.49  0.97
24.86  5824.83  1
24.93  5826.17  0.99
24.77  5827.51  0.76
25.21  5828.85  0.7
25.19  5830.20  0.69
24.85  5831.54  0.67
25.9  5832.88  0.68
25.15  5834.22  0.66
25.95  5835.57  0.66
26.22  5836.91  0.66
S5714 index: -1.9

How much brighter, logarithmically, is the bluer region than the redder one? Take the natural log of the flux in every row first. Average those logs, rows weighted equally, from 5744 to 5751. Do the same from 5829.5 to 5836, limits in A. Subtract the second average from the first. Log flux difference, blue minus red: 0.01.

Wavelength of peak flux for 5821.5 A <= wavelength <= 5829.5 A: 5828.85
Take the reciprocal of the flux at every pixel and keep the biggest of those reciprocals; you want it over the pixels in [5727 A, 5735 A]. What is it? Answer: 0.0406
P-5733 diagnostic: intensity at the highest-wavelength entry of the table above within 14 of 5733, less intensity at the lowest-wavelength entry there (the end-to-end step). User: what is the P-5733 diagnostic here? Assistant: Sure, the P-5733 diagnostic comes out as 1.1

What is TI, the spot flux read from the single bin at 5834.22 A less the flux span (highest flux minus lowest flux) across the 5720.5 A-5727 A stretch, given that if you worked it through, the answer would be 23.7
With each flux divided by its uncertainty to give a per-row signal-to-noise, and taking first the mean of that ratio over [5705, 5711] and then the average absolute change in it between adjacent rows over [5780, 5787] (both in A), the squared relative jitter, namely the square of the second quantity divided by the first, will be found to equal 0.0011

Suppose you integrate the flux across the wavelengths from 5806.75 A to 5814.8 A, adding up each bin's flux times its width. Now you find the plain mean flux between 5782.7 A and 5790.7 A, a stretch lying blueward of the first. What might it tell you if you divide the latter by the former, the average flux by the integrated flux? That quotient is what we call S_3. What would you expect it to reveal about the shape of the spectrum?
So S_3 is 0.122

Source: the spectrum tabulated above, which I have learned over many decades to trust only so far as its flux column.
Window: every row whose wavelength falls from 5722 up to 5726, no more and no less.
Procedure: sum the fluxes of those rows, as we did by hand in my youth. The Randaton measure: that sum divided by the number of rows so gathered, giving 25.8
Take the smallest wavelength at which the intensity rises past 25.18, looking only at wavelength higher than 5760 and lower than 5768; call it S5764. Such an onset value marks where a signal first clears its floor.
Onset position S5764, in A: 5764.79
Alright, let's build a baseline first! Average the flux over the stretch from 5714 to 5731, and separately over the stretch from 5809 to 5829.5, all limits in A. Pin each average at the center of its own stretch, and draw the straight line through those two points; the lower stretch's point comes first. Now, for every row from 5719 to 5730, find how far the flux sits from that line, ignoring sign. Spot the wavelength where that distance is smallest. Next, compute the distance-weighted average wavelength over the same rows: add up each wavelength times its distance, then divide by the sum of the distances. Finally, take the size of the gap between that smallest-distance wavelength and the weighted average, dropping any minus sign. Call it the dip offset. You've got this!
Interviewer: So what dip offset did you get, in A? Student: 3.3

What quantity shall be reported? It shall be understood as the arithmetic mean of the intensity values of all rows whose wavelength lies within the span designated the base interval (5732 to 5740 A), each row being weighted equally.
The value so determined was 25.1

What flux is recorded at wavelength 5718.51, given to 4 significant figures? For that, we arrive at 24.92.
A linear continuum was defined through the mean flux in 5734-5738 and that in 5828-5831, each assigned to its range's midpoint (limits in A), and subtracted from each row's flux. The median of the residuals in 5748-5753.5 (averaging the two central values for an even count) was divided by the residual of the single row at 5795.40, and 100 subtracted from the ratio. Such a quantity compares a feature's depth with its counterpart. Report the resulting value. -103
